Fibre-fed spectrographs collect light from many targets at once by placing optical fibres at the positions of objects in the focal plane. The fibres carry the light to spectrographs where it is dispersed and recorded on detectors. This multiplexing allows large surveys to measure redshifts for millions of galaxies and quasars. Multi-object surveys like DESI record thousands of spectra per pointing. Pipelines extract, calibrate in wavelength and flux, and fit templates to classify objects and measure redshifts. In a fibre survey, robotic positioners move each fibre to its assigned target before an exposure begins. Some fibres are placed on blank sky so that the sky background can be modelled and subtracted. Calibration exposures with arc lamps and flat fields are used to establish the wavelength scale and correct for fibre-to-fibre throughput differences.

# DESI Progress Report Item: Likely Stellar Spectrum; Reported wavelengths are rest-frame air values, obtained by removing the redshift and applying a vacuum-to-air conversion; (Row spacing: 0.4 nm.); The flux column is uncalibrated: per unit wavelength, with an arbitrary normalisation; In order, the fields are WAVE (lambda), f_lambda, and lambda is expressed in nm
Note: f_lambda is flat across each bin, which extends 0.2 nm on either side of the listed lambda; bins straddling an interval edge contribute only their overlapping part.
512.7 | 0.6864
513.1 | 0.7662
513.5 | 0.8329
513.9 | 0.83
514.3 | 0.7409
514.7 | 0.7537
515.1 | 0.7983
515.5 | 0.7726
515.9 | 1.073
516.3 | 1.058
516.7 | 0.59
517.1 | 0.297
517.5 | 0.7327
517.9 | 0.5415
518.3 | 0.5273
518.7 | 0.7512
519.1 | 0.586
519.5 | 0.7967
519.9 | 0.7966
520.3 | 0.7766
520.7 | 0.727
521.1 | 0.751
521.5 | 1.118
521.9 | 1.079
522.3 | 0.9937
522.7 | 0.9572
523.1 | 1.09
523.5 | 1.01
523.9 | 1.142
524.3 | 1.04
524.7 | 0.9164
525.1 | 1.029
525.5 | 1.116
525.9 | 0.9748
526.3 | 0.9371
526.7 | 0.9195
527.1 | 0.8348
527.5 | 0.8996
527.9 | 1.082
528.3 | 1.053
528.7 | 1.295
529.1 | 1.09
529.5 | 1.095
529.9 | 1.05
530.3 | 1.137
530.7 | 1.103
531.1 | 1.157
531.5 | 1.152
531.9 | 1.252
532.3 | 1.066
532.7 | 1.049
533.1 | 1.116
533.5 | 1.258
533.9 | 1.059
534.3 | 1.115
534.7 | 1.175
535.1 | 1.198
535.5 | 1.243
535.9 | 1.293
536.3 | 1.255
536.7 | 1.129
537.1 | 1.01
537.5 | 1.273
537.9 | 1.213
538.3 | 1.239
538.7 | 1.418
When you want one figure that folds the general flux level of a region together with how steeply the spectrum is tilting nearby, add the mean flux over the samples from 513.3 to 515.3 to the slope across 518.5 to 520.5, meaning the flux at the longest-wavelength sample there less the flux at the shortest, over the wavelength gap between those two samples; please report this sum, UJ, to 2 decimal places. 0.81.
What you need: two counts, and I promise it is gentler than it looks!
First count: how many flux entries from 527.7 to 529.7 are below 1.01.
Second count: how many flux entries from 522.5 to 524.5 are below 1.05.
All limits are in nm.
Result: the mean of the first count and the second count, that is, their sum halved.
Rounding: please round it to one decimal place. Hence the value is 1.5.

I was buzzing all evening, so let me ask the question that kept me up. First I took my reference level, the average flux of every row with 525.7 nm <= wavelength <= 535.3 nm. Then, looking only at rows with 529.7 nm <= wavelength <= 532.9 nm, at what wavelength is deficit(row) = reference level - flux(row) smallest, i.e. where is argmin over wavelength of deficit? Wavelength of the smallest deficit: 531.9 nm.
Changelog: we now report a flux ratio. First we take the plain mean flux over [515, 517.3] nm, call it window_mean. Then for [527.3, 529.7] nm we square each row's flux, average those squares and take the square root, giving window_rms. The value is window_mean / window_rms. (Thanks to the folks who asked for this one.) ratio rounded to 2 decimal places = 0.70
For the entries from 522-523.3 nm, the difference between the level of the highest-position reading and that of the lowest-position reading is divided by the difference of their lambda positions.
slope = 0.12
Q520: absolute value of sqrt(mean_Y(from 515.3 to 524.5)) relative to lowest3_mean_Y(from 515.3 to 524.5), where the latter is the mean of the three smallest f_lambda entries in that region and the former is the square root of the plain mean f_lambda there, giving 2.0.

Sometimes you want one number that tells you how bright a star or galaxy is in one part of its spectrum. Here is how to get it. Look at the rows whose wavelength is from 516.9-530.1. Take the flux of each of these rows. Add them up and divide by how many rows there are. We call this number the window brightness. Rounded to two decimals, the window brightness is 0.91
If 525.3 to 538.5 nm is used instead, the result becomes 1.12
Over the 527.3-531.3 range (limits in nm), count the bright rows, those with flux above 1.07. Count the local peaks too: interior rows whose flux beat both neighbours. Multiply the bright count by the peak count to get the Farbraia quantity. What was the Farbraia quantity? 28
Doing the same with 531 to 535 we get 14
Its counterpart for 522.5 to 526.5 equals 9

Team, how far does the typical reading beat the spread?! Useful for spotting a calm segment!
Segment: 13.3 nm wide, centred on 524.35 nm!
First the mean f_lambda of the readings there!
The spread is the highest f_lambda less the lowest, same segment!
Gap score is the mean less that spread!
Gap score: 0.18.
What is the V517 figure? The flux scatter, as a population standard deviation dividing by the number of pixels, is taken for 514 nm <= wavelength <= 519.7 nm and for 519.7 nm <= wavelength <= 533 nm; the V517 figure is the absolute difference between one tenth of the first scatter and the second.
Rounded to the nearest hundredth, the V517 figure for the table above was 0.12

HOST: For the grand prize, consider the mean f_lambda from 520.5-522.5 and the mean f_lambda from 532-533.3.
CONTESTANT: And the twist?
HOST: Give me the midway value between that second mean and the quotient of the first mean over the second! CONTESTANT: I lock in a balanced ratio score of 0.97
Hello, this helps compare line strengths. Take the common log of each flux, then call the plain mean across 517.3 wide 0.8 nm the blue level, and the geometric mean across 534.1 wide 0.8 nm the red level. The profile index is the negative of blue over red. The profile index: 9.7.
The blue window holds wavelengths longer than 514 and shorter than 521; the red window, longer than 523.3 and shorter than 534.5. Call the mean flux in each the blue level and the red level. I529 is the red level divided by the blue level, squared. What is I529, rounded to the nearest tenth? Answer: 2.2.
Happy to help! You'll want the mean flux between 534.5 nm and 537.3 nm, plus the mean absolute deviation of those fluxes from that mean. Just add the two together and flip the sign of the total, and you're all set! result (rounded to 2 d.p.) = -1.26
